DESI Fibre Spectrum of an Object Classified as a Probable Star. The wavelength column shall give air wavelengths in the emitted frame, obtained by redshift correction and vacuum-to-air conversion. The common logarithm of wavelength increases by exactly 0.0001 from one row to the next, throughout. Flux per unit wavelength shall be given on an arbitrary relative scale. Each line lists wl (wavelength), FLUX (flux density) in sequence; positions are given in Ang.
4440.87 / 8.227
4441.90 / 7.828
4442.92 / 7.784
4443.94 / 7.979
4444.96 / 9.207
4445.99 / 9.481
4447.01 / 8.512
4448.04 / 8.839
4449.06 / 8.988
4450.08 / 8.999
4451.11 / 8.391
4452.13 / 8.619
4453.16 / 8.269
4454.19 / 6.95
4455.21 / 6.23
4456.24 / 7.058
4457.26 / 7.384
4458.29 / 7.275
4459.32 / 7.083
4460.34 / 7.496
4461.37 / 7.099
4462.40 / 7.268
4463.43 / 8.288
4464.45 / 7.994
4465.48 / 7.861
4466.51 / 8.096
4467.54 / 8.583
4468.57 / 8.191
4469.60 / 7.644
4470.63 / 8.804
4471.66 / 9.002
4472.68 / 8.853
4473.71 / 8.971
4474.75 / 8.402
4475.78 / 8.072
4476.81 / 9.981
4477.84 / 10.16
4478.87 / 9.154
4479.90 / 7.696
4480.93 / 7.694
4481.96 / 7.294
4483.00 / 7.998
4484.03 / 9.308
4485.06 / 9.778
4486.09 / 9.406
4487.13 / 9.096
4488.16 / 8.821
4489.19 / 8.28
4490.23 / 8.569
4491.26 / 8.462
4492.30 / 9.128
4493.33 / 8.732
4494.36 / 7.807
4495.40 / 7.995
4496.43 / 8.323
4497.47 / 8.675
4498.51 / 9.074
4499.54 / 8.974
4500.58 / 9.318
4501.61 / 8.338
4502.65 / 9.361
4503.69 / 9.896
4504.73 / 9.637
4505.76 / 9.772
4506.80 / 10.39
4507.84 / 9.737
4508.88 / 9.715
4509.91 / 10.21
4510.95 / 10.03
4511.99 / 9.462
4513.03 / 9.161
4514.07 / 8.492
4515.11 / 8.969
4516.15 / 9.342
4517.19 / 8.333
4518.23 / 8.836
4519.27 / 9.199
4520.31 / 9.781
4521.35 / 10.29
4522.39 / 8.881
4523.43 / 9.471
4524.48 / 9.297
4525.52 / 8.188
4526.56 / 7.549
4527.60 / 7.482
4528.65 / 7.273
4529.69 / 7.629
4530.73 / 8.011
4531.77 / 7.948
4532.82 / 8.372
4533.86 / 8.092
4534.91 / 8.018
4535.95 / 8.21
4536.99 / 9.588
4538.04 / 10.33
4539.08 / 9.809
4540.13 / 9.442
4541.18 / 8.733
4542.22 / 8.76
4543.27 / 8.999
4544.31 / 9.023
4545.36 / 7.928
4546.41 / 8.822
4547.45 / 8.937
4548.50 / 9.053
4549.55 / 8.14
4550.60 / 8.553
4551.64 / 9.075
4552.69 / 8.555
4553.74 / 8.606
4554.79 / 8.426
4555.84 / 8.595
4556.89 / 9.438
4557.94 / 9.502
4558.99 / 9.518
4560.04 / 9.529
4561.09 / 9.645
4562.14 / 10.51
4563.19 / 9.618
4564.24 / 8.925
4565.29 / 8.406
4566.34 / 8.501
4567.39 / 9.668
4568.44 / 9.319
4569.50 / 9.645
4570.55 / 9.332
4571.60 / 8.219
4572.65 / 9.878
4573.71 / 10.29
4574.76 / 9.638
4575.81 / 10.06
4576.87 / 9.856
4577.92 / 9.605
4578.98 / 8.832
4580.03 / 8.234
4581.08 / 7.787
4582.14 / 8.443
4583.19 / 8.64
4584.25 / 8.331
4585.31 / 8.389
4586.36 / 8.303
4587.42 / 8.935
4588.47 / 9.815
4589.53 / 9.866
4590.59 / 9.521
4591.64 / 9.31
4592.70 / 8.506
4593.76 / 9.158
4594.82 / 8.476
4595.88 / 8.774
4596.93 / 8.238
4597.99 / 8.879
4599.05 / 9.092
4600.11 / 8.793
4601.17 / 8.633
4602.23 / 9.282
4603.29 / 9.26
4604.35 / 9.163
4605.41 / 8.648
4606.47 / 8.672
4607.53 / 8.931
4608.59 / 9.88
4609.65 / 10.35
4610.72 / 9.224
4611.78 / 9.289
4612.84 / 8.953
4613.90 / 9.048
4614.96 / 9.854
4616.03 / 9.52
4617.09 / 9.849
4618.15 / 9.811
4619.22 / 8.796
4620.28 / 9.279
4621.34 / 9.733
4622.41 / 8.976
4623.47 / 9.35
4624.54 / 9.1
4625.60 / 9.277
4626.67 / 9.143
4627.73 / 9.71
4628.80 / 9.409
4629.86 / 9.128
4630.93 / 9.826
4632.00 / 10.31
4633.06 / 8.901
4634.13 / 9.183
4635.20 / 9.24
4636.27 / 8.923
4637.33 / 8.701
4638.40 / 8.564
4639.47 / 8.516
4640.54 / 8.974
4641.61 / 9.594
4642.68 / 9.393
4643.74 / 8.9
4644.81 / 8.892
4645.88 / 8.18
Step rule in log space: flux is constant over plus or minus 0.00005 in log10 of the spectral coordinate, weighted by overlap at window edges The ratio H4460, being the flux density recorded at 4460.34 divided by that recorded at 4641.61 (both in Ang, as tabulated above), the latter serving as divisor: 0.78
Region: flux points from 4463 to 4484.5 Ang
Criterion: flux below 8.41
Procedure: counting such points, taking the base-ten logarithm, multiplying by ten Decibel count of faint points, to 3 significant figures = 10.8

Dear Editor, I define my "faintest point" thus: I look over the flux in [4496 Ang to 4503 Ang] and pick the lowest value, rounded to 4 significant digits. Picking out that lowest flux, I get 8.323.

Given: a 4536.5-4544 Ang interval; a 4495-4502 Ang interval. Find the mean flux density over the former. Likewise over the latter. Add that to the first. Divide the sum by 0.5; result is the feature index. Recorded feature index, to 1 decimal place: 36.1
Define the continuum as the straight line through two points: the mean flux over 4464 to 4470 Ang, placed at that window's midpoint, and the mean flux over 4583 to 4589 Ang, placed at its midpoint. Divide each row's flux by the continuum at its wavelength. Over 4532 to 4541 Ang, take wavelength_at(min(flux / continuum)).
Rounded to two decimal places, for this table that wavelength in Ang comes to 4534.91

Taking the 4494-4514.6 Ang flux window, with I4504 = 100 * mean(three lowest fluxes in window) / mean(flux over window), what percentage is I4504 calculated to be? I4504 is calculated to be 87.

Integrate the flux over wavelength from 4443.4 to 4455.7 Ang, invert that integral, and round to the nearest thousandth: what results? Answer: 0.010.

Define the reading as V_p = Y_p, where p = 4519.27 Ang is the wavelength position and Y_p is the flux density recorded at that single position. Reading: 9.199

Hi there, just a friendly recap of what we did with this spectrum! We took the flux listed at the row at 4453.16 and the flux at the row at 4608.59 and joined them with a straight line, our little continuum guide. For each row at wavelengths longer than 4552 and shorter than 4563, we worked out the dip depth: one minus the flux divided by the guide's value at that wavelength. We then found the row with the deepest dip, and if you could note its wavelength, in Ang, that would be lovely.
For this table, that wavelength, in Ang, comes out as 4554.79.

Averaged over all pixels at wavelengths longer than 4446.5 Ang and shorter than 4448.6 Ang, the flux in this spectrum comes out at 8.7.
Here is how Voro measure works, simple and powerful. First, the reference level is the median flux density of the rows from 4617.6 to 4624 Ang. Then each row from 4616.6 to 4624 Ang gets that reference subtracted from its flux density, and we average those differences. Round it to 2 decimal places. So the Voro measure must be 0.08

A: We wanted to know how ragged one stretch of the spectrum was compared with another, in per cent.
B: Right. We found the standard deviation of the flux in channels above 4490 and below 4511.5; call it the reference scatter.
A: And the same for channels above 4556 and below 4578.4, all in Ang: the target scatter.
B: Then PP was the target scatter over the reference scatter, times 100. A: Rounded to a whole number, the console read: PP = 77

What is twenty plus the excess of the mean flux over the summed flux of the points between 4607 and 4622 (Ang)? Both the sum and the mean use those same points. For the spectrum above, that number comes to -103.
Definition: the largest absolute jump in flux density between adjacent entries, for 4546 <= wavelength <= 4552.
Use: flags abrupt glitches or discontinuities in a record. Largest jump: 0.91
